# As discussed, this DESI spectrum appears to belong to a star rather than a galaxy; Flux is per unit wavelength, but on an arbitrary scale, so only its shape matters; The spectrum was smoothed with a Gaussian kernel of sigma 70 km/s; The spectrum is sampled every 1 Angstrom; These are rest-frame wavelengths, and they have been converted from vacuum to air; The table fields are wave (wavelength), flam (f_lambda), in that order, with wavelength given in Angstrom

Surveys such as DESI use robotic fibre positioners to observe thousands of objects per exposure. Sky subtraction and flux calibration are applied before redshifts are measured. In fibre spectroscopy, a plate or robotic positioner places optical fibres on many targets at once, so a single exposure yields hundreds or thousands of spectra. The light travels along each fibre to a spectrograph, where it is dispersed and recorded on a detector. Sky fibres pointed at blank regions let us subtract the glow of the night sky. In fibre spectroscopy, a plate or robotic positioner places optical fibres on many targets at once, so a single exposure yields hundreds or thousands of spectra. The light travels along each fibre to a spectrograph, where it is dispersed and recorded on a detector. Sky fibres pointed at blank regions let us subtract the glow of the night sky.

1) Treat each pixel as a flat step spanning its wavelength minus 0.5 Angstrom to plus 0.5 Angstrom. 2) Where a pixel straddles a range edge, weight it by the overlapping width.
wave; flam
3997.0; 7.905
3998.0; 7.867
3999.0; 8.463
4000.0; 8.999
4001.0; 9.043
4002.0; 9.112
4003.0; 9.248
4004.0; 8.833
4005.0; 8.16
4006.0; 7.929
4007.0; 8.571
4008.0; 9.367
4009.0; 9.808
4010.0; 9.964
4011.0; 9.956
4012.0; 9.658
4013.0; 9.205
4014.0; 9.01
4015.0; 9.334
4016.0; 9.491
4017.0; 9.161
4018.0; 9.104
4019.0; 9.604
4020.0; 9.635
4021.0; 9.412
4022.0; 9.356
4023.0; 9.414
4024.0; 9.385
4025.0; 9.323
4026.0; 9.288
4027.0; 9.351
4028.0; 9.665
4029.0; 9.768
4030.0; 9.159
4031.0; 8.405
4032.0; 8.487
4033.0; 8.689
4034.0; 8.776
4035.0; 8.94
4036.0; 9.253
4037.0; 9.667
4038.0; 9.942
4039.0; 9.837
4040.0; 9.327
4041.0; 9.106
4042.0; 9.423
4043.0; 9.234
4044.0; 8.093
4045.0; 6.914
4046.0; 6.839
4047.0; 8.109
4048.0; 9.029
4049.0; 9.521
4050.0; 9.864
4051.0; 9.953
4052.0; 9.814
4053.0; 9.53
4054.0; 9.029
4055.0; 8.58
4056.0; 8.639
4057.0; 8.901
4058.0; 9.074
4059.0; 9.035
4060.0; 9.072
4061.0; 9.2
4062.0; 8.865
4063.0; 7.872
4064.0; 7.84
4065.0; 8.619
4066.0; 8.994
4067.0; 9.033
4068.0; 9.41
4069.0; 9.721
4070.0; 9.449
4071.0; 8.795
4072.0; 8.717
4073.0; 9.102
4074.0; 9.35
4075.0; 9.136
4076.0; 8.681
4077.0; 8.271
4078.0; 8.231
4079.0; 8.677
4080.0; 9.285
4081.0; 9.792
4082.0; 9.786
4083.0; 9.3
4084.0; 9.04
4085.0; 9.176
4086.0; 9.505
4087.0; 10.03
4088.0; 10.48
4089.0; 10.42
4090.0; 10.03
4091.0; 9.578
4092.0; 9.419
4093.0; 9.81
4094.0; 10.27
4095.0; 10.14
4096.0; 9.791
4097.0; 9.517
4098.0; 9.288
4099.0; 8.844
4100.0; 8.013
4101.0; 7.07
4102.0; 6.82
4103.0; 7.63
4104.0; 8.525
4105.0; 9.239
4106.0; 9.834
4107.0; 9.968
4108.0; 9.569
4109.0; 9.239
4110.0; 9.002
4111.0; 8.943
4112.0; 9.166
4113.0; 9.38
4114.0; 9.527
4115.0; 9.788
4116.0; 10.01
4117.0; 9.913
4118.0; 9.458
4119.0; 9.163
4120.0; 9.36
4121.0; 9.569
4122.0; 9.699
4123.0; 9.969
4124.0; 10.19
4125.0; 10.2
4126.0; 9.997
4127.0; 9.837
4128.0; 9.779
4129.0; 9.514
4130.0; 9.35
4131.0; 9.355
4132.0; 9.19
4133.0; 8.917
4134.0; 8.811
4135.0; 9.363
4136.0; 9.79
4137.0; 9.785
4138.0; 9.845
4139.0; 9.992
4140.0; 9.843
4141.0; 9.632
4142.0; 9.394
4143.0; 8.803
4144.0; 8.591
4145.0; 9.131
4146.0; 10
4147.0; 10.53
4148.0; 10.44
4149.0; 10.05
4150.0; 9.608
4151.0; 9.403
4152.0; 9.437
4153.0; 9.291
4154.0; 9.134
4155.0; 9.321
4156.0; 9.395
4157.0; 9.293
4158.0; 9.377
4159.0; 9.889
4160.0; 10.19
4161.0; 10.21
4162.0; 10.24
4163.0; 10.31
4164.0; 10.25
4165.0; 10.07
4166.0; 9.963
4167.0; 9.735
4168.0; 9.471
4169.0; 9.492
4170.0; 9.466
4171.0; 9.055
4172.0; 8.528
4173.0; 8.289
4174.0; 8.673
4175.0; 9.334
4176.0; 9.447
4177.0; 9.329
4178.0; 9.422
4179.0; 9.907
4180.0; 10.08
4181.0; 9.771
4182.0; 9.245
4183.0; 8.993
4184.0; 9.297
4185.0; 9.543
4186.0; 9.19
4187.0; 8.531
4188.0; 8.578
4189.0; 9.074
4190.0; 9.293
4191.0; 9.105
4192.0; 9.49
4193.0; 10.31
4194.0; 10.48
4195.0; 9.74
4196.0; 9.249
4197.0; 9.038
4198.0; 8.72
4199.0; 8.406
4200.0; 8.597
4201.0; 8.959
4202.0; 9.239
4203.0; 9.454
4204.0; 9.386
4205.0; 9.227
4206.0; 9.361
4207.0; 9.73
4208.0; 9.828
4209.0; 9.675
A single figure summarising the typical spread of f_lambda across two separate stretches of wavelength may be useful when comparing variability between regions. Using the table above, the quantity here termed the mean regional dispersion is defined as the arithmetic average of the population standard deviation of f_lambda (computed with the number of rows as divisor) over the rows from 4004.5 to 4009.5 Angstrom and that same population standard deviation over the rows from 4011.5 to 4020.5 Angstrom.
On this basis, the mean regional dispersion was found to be 0.47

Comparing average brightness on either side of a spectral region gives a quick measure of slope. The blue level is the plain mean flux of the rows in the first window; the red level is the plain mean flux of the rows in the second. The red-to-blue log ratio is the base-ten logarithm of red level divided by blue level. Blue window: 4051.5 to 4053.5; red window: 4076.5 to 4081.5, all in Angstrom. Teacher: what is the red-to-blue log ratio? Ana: -0.039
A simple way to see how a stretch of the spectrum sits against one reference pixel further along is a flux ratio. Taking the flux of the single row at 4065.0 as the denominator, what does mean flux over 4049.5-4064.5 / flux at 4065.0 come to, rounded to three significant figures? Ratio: 1.05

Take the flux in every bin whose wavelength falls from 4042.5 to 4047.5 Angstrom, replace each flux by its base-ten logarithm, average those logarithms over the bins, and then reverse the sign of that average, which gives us -0.89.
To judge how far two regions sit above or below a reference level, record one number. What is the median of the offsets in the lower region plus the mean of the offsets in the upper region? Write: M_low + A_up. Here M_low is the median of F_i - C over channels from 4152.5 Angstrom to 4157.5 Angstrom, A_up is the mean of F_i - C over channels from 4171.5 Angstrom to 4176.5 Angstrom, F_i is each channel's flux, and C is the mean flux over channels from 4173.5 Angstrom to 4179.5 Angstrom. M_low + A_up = -0.6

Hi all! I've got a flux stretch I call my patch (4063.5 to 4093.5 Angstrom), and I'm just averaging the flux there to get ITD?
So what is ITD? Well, 9.26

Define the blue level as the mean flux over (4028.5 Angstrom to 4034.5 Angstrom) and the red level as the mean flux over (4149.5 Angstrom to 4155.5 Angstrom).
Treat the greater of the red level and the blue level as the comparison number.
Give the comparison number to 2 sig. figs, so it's 9.4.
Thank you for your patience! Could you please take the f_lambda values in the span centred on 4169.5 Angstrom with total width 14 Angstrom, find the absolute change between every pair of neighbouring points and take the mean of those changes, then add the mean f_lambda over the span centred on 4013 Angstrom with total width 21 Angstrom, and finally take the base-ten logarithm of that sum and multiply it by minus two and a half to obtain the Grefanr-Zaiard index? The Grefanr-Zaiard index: -2.44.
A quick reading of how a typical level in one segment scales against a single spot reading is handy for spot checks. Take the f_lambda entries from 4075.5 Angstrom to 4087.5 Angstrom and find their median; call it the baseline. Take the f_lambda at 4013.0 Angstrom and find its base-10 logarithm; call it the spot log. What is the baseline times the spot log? 8.90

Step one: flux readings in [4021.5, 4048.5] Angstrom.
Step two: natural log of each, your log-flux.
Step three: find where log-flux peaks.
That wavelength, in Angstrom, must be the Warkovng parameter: 4038.0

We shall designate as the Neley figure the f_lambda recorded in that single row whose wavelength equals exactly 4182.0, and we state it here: 9.245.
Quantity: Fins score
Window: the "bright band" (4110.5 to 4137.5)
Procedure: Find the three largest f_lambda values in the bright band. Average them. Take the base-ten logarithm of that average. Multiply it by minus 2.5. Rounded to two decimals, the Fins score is -2.51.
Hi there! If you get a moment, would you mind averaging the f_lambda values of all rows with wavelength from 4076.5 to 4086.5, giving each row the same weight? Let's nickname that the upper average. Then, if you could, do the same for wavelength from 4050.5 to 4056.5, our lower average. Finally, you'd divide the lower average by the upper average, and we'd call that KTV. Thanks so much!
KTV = 1.02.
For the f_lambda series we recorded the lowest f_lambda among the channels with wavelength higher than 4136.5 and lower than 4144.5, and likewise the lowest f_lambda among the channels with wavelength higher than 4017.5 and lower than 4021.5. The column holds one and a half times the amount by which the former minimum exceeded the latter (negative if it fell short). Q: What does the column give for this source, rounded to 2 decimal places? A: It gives -0.77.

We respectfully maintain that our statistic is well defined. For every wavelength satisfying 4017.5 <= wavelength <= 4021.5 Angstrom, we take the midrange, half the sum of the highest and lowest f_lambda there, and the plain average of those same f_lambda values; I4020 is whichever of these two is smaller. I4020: 9.37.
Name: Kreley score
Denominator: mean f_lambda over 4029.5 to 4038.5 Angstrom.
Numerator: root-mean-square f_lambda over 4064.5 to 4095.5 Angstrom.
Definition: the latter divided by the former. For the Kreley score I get 1.04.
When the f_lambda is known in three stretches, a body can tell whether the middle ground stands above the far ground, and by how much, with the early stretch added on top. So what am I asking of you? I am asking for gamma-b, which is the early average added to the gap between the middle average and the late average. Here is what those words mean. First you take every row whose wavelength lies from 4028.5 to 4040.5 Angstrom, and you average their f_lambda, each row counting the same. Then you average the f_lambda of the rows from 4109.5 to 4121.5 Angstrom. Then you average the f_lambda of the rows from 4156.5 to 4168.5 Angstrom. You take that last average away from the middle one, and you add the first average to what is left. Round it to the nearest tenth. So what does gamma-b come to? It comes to 8.7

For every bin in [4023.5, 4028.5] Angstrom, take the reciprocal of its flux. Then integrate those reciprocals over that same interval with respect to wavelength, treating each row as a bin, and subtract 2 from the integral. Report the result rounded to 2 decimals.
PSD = -1.47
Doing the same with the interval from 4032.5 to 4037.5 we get -1.45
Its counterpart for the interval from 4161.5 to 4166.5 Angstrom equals -1.51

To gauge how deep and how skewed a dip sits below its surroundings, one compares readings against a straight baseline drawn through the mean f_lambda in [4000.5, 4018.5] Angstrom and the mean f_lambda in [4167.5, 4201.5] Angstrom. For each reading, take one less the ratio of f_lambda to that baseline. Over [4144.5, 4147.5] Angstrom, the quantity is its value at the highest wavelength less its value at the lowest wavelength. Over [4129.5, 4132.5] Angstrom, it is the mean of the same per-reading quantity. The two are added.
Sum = -0.16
